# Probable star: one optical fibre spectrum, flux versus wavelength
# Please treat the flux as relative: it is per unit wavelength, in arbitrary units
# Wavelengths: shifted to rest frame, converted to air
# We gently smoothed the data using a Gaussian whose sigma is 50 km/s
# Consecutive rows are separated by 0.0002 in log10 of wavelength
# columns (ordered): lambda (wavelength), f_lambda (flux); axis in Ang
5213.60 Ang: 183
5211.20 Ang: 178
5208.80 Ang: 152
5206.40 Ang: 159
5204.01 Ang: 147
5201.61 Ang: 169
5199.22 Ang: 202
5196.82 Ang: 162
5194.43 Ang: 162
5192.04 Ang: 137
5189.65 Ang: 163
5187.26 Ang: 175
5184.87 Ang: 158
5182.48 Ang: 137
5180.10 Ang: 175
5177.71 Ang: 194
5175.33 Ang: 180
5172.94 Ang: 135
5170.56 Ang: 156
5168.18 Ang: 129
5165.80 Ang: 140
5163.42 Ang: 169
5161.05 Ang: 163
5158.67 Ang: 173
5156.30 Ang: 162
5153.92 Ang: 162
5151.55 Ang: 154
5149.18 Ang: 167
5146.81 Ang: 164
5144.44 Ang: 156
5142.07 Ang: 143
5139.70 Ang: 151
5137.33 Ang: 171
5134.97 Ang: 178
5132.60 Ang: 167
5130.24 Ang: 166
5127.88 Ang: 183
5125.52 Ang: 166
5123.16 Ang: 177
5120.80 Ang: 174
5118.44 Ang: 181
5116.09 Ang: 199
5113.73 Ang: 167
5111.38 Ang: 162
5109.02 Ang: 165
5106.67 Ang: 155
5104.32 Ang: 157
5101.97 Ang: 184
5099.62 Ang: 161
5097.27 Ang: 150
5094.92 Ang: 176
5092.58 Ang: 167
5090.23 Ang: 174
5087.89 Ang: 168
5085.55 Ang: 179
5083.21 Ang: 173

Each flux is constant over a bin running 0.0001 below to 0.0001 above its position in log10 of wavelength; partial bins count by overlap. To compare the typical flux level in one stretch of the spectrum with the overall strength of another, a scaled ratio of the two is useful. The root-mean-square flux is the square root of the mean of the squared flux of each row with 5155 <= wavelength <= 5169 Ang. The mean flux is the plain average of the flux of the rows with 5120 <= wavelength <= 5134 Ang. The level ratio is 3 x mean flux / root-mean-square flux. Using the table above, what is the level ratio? 3.3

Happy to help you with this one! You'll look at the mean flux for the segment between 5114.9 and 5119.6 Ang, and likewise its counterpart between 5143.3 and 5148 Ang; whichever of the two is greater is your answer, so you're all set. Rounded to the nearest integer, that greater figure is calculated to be 190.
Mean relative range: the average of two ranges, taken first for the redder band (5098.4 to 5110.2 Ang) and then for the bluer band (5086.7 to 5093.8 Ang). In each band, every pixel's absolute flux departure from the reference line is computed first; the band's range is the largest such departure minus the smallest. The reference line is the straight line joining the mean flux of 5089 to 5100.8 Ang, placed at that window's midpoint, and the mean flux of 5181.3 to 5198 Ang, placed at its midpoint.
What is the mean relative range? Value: 12.5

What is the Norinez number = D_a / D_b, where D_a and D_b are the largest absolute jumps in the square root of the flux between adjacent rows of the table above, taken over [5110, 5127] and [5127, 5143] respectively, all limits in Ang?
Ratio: 1.5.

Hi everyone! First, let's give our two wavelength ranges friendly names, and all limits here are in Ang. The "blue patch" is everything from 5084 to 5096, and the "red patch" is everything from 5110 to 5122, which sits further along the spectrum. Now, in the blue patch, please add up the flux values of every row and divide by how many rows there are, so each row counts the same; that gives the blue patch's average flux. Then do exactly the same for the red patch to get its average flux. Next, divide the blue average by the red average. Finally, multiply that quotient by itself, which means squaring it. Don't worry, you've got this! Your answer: 0.96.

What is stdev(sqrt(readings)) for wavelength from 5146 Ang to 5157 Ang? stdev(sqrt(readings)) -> 0.2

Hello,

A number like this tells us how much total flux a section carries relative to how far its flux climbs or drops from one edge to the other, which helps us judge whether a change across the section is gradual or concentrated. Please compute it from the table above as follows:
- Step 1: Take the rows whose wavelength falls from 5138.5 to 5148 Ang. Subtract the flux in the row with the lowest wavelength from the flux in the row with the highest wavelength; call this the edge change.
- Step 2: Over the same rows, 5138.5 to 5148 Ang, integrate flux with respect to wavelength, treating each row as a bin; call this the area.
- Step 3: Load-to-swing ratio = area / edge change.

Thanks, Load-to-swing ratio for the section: 112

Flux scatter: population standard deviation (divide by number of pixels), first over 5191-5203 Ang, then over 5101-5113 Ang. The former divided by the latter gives 2.0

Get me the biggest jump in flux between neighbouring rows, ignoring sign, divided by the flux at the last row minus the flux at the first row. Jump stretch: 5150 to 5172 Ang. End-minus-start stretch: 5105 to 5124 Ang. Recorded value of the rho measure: 1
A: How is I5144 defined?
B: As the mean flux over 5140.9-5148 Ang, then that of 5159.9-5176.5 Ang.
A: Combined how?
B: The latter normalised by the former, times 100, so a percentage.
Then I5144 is 99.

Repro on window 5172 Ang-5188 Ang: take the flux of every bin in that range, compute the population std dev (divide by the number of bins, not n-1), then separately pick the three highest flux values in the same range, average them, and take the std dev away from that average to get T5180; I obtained 162.3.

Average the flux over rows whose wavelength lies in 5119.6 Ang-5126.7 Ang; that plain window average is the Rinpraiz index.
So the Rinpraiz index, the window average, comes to 172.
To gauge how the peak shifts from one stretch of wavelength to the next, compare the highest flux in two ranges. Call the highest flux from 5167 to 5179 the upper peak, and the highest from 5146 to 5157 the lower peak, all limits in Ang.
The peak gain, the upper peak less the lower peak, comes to 27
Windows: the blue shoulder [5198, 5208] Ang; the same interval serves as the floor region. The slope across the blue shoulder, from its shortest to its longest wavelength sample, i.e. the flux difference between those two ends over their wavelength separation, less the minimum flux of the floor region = -153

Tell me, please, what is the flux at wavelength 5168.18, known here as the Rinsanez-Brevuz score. 129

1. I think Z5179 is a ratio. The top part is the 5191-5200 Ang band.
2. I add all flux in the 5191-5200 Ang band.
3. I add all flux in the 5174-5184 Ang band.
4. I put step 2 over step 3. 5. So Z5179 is 0.97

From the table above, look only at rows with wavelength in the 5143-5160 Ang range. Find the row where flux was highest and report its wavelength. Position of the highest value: 5158.67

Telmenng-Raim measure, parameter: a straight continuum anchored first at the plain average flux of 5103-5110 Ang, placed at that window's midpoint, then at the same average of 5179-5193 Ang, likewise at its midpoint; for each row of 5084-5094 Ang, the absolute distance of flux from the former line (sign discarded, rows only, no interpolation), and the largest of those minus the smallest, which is 12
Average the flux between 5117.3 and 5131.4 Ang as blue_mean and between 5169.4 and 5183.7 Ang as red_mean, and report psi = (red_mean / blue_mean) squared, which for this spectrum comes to 0.87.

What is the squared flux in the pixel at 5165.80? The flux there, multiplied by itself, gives 19600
